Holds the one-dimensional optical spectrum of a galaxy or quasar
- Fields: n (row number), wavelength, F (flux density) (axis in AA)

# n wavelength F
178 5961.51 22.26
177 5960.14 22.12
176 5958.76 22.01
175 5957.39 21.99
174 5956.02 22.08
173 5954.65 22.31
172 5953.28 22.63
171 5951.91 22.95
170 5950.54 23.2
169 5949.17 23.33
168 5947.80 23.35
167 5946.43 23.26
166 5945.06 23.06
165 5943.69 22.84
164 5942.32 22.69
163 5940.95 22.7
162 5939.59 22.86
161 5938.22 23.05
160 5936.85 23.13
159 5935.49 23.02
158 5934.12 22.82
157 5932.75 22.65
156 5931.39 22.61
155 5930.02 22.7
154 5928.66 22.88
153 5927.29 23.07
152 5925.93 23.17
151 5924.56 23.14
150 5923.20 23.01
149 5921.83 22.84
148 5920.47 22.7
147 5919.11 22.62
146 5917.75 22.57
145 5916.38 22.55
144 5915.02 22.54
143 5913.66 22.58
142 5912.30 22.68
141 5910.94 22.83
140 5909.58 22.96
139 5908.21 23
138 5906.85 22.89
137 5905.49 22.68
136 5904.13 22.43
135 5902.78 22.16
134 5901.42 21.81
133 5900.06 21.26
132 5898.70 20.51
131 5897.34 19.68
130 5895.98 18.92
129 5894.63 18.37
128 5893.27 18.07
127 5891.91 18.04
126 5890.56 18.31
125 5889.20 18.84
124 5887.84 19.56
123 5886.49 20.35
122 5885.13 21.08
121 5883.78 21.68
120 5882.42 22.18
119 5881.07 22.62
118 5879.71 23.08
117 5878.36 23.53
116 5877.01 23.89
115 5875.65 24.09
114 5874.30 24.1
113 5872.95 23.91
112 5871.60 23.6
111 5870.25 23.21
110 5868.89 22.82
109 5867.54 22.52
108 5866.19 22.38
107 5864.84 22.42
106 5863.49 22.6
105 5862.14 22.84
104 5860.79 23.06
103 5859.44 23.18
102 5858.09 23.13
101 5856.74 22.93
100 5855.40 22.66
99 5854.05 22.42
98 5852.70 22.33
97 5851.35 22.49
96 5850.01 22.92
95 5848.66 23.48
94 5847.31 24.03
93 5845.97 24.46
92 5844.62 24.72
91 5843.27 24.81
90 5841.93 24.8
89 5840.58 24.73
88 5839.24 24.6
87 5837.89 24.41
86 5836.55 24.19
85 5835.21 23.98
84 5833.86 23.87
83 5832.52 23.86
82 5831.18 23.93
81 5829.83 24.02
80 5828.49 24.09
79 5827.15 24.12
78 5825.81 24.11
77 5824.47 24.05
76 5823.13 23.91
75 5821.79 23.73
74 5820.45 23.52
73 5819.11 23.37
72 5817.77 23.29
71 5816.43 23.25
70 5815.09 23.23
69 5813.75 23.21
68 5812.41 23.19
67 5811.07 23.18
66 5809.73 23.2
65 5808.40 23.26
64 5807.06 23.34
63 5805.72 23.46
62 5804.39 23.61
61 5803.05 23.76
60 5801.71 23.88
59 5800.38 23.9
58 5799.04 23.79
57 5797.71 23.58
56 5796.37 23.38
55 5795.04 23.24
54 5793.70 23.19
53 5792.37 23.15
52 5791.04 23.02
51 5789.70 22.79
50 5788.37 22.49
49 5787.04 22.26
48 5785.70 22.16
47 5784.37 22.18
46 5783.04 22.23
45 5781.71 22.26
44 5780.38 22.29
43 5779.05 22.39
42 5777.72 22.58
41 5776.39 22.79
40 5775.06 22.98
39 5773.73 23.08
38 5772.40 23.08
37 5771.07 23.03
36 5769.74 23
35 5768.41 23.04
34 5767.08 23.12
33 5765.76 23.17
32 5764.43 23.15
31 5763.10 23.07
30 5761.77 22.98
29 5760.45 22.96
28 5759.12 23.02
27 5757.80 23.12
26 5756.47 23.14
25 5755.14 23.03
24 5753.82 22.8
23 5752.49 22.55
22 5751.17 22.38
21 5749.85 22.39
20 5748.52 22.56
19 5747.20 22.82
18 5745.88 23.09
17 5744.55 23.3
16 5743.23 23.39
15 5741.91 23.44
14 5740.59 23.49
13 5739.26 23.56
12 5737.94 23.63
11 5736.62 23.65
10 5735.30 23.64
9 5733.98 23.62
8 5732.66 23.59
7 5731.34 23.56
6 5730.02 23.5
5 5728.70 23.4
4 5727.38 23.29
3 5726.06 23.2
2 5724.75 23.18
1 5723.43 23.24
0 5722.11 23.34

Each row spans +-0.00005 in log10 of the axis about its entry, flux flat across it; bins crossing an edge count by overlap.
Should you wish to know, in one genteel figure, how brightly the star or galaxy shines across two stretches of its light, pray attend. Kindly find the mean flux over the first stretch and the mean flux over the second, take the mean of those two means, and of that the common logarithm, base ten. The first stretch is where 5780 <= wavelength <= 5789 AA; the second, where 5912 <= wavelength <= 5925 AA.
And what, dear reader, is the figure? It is 1.35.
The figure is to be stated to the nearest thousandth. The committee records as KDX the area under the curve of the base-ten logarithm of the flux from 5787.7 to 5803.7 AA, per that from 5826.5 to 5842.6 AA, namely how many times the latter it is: 0.982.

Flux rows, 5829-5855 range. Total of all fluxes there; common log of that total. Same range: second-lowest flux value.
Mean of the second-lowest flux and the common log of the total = 12.5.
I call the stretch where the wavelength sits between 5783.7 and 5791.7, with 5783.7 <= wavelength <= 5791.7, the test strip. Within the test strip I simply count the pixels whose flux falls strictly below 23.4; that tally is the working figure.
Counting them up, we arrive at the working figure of 6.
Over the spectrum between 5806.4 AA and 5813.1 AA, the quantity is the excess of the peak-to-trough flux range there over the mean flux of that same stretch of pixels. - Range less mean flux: -23.1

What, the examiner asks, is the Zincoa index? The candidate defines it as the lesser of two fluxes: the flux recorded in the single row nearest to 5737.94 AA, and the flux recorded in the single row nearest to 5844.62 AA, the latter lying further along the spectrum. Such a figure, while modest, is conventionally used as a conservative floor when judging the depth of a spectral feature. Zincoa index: 23.6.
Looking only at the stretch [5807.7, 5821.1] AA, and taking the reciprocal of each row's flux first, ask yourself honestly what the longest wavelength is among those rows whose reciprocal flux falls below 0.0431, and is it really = 5820.45 AA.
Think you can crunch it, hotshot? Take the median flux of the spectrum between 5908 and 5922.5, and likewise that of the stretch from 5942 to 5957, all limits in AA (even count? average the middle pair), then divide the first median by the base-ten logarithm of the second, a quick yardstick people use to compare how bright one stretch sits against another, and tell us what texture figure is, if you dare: 16.7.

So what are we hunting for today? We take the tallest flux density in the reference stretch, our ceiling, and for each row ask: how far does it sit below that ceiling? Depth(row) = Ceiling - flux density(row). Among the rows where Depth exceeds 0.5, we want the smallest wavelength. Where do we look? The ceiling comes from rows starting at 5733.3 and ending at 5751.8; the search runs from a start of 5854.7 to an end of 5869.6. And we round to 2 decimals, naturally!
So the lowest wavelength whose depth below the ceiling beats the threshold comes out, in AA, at 5855.40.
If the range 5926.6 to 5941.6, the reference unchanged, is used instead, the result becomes 5927.29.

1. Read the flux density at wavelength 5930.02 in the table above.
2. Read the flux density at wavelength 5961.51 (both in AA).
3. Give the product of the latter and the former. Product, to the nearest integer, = 505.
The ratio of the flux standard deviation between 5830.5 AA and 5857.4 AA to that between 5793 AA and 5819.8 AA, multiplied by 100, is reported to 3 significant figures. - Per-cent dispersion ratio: 349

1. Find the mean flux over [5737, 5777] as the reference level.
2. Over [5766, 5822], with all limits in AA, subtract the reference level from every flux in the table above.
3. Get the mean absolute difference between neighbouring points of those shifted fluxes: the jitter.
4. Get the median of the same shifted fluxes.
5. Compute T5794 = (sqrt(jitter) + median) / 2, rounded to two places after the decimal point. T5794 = 0.23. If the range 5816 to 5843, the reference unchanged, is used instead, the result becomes 0.65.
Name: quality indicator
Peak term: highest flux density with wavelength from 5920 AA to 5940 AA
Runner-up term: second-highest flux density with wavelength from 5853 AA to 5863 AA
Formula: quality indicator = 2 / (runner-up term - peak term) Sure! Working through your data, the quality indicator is -50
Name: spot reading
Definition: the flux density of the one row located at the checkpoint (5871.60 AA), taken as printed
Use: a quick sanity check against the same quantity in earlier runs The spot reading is 23.6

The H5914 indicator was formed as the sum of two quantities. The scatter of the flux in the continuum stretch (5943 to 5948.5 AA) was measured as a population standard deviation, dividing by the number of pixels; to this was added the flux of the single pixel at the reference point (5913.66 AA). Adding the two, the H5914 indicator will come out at 22.78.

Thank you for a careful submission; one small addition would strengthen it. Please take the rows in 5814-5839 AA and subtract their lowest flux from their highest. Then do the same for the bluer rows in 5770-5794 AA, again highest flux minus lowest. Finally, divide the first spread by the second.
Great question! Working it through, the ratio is 1.1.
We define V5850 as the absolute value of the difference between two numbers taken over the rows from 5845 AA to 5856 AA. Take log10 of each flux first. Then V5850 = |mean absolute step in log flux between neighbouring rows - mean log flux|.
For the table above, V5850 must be 1.36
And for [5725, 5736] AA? 1.37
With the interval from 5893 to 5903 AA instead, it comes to 1.29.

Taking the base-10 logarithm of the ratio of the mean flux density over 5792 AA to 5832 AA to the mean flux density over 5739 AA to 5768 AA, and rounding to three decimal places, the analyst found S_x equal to 0.010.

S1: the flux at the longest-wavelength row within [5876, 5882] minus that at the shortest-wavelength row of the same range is -1.3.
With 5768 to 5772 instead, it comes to 0.0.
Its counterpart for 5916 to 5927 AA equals 0.6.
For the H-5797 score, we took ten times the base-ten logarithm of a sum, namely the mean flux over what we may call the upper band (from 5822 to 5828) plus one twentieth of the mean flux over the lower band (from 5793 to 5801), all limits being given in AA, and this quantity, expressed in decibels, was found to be 14.02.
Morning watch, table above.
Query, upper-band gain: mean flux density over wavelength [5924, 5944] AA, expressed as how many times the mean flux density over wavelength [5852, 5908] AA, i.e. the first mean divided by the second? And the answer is 1.05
